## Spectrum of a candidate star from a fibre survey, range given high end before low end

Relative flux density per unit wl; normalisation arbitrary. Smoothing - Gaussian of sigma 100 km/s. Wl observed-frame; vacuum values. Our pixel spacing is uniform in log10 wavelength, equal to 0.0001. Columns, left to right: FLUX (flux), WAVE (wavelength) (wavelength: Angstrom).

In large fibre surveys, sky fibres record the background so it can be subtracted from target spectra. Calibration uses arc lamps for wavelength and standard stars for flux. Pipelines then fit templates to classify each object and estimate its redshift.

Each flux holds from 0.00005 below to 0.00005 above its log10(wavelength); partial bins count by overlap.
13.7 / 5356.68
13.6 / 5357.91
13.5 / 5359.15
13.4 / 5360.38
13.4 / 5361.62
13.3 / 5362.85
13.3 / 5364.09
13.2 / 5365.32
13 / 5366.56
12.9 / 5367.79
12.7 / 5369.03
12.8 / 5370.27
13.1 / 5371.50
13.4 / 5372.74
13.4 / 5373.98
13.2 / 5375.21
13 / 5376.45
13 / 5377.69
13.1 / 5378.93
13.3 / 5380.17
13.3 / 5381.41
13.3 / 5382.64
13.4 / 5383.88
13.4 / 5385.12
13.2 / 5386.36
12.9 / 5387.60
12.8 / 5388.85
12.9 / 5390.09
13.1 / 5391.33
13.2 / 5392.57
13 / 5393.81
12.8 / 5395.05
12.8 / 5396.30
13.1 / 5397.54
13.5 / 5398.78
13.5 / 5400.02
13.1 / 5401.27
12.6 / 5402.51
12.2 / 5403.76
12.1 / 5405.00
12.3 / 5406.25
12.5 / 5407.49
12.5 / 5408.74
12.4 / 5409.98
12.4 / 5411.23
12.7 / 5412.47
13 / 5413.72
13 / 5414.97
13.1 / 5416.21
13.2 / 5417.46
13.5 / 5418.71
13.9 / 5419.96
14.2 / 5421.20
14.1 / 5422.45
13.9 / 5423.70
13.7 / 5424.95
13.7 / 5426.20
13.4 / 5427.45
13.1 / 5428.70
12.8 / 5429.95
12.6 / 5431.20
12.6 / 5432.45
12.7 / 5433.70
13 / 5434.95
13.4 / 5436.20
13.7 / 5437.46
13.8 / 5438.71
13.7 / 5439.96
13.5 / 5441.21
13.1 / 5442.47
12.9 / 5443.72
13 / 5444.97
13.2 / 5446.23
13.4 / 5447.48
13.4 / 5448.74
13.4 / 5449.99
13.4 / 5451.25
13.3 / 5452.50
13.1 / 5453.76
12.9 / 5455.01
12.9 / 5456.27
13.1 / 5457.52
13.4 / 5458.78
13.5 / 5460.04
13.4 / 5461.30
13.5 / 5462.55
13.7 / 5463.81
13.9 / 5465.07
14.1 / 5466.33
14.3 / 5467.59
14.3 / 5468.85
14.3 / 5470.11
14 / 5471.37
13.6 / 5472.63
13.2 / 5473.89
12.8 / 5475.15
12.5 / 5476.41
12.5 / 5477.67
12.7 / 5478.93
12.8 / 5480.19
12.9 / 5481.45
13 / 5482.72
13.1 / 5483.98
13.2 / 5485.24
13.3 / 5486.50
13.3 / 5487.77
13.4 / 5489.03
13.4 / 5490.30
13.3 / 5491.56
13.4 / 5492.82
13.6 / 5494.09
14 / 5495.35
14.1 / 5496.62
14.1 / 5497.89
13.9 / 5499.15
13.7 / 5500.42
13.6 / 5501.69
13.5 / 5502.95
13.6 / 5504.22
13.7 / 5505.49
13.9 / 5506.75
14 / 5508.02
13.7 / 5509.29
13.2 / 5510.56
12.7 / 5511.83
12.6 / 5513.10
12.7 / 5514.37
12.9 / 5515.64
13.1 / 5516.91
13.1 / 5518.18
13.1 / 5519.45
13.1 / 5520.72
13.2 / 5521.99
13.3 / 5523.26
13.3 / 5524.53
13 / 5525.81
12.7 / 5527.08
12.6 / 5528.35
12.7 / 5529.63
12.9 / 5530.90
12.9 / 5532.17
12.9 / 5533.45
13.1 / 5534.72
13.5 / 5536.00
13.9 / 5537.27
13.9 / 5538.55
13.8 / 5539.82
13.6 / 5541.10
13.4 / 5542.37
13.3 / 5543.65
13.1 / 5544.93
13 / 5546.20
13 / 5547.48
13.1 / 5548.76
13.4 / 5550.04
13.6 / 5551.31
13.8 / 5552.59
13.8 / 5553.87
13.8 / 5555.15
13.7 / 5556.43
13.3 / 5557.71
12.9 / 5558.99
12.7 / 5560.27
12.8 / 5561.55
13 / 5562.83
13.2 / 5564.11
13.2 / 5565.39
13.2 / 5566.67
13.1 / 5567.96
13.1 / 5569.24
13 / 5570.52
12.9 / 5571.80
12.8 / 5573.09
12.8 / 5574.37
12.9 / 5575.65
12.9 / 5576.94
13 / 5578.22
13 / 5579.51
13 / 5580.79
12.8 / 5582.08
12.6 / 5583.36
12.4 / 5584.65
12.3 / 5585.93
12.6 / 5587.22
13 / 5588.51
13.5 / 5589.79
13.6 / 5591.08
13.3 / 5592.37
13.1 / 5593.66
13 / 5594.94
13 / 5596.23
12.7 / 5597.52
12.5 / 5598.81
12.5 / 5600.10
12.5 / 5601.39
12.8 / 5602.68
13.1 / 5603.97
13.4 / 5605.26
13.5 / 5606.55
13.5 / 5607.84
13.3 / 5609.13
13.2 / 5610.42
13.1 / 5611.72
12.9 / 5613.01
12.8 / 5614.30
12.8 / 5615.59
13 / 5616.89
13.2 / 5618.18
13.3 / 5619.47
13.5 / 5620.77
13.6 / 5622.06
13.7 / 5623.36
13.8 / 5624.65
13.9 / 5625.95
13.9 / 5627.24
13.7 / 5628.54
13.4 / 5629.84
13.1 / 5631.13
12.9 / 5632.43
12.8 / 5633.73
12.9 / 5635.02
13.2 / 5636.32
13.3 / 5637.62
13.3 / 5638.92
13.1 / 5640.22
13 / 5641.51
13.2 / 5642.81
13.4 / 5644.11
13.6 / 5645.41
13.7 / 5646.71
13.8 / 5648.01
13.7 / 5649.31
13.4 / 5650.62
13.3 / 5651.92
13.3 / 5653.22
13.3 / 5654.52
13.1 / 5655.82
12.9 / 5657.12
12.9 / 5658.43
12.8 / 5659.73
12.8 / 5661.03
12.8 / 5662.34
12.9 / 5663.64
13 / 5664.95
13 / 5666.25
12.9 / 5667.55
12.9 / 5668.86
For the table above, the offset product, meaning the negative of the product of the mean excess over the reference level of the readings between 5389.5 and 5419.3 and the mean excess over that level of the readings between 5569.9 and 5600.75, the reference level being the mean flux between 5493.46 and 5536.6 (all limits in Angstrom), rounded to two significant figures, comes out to -0.18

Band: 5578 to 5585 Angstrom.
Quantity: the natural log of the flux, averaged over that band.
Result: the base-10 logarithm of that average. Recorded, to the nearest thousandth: 0.406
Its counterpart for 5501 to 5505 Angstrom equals 0.416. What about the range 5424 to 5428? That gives 0.417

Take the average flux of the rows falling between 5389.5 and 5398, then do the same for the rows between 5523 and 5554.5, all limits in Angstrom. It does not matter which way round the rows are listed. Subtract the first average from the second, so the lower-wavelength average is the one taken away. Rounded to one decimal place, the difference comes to 0.3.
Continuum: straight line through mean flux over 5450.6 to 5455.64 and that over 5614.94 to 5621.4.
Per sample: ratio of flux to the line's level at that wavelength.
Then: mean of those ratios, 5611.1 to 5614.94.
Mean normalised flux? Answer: 0.98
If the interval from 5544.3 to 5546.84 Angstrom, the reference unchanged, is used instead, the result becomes 0.99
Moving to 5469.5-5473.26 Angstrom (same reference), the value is 1.06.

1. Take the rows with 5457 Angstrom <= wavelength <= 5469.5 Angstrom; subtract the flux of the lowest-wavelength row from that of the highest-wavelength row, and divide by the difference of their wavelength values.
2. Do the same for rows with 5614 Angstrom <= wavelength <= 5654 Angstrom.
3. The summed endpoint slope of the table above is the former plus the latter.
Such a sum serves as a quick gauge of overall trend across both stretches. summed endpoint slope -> 0.119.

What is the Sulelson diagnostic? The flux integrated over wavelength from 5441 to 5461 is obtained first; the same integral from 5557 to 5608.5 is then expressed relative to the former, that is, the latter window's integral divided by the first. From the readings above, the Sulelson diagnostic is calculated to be 2.5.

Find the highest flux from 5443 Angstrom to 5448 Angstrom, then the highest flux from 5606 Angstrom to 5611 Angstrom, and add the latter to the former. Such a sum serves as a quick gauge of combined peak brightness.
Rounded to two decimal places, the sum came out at 26.90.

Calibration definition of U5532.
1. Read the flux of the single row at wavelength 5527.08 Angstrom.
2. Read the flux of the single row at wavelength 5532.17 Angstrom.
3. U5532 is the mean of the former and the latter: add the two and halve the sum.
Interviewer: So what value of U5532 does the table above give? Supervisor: 12.8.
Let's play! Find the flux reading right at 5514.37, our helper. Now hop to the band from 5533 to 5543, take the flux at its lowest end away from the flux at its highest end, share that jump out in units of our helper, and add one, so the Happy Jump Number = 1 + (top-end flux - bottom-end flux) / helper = 1.04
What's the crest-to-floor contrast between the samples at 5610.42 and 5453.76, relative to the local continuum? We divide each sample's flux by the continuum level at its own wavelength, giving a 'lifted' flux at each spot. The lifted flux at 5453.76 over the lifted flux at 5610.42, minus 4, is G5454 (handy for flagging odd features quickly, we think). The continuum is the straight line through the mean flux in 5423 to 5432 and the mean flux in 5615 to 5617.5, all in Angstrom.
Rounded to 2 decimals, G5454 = -3.03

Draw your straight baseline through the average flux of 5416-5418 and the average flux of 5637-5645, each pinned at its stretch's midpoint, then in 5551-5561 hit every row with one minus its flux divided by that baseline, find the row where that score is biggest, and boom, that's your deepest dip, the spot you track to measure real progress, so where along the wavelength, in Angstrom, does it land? 5560.27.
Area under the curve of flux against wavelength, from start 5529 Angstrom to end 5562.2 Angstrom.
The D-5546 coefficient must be 442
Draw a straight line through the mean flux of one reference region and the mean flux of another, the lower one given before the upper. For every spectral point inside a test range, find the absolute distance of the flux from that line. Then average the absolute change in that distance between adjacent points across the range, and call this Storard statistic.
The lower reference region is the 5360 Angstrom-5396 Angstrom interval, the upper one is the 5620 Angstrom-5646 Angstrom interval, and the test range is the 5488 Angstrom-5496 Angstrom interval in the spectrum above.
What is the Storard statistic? 0.16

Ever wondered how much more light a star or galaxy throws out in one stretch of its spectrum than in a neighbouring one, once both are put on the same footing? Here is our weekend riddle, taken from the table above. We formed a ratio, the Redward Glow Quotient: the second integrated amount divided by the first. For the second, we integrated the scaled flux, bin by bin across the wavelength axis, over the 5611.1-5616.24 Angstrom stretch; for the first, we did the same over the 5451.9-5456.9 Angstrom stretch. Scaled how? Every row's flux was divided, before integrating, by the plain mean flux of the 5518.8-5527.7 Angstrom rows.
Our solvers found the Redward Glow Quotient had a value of 1.02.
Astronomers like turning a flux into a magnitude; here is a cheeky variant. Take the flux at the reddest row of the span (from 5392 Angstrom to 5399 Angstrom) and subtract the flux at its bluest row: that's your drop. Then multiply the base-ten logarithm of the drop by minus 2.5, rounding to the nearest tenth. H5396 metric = 1.3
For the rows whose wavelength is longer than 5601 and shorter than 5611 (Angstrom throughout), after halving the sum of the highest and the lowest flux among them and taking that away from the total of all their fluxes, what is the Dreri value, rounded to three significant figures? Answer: 92.3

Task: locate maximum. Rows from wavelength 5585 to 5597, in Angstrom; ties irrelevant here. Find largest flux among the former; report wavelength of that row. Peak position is 5591.08 Angstrom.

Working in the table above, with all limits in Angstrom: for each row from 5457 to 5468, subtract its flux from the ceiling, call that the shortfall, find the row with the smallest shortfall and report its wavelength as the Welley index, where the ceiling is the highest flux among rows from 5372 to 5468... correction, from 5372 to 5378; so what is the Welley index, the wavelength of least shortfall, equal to 5467.59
